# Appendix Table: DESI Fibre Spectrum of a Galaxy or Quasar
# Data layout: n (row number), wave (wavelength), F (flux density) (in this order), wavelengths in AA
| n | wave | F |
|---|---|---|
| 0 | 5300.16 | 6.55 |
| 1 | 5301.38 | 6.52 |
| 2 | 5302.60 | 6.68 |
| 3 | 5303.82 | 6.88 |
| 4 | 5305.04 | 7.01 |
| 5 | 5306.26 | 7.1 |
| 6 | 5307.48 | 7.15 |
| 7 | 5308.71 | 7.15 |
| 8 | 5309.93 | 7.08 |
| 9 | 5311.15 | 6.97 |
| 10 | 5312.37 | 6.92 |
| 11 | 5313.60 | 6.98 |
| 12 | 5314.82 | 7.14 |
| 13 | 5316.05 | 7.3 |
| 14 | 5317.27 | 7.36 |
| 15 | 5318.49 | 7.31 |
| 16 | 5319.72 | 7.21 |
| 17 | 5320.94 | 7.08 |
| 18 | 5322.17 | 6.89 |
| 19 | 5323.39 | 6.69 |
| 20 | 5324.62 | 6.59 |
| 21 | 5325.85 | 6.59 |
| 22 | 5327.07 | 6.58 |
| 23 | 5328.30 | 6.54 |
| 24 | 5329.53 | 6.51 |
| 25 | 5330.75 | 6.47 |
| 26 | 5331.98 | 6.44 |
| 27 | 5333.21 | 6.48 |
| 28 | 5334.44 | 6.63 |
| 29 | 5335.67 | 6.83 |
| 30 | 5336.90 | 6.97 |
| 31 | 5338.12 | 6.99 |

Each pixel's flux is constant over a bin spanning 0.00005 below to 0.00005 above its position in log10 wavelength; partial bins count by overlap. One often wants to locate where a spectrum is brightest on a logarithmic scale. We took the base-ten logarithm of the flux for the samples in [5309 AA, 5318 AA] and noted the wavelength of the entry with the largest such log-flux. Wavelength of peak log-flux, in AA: 5317.27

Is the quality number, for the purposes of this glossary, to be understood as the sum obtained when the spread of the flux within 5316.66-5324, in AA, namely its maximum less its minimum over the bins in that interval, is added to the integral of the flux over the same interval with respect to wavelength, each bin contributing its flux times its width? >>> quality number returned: 52.8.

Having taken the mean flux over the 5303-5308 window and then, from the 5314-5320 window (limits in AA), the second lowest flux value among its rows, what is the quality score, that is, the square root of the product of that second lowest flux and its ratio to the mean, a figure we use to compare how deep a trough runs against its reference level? 2.72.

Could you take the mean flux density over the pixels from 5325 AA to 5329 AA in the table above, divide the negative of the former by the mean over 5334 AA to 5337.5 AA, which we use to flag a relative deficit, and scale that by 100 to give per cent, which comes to -96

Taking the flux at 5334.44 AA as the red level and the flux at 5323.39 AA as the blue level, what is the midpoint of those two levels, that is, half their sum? 6.66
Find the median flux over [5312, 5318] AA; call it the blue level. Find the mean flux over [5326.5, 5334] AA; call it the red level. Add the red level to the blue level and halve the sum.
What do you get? 6.82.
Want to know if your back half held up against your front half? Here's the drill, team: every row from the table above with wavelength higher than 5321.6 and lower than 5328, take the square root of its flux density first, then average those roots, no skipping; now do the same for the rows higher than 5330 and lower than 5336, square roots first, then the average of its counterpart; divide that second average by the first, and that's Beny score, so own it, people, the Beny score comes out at 0.99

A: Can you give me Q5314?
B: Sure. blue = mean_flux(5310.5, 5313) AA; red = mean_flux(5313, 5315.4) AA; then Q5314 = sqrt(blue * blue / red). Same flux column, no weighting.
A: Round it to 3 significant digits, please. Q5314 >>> 2.61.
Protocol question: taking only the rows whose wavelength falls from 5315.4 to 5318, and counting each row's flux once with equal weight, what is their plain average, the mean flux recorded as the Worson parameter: 7.33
